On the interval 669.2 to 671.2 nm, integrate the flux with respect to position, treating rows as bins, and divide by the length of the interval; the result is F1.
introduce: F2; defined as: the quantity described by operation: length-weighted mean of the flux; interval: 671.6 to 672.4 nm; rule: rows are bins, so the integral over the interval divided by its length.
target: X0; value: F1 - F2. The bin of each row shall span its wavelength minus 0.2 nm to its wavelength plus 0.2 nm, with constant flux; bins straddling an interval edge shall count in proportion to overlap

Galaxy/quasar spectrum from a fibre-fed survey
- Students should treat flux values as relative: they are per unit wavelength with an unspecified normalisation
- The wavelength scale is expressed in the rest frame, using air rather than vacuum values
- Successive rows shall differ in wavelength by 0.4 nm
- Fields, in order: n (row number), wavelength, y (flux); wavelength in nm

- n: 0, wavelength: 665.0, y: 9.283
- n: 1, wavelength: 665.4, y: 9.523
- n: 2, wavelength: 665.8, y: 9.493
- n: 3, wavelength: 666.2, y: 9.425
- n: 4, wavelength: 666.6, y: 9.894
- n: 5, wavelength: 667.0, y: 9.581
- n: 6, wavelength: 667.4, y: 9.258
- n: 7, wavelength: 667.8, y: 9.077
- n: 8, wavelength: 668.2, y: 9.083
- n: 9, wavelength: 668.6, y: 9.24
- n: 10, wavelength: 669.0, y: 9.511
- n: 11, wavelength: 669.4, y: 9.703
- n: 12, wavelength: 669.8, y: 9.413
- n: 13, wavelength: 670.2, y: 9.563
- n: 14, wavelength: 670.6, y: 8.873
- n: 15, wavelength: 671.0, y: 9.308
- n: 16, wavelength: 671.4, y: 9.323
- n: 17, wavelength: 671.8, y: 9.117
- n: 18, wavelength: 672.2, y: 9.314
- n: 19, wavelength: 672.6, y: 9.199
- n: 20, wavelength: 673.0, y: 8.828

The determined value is 0.2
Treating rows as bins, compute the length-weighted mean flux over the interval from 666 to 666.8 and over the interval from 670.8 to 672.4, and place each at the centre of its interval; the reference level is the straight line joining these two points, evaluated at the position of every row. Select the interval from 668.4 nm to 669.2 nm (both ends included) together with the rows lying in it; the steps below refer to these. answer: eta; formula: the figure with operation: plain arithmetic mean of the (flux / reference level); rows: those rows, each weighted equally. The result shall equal 0.99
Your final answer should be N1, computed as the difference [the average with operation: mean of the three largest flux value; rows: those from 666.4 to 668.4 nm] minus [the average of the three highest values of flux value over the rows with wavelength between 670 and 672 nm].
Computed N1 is 0.18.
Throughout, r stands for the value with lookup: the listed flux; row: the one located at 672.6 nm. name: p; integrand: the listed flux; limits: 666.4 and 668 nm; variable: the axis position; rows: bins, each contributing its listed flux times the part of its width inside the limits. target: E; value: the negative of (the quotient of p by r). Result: -1.64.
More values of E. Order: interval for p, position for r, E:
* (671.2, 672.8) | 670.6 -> -1.67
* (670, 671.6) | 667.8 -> -1.63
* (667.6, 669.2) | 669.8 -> -1.57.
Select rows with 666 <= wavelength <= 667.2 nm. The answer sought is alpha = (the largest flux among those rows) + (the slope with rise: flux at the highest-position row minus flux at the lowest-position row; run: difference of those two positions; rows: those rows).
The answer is 10.1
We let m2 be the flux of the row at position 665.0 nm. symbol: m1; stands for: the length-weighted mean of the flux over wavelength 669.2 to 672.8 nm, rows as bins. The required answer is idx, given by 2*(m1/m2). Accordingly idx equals 2.01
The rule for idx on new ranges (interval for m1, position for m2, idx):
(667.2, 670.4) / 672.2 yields 2.01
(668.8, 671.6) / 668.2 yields 2.07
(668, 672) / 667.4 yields 2.01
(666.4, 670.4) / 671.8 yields 2.07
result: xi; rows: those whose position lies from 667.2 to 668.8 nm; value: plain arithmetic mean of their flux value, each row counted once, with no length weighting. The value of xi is 9.16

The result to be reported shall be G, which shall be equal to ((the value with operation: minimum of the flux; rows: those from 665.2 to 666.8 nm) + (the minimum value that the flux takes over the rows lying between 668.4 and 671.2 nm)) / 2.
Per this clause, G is 9.15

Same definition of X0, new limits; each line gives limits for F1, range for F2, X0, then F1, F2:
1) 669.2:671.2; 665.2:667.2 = -0.2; 9.4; 9.58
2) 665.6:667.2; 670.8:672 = 0.3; 9.6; 9.25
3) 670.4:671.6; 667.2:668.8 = 0.0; 9.2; 9.16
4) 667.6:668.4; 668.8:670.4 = -0.5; 9.1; 9.55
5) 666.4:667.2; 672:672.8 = 0.5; 9.7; 9.26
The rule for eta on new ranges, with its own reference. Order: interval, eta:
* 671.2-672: 1.00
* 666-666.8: 1.00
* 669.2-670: 1.01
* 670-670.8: 0.99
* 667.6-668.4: 0.95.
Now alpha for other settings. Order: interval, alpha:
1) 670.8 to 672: 9.1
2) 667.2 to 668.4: 9.0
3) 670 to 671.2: 9.2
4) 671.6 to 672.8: 9.4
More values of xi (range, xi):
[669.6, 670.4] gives 9.49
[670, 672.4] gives 9.25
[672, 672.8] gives 9.26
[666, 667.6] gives 9.54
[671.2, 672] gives 9.22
